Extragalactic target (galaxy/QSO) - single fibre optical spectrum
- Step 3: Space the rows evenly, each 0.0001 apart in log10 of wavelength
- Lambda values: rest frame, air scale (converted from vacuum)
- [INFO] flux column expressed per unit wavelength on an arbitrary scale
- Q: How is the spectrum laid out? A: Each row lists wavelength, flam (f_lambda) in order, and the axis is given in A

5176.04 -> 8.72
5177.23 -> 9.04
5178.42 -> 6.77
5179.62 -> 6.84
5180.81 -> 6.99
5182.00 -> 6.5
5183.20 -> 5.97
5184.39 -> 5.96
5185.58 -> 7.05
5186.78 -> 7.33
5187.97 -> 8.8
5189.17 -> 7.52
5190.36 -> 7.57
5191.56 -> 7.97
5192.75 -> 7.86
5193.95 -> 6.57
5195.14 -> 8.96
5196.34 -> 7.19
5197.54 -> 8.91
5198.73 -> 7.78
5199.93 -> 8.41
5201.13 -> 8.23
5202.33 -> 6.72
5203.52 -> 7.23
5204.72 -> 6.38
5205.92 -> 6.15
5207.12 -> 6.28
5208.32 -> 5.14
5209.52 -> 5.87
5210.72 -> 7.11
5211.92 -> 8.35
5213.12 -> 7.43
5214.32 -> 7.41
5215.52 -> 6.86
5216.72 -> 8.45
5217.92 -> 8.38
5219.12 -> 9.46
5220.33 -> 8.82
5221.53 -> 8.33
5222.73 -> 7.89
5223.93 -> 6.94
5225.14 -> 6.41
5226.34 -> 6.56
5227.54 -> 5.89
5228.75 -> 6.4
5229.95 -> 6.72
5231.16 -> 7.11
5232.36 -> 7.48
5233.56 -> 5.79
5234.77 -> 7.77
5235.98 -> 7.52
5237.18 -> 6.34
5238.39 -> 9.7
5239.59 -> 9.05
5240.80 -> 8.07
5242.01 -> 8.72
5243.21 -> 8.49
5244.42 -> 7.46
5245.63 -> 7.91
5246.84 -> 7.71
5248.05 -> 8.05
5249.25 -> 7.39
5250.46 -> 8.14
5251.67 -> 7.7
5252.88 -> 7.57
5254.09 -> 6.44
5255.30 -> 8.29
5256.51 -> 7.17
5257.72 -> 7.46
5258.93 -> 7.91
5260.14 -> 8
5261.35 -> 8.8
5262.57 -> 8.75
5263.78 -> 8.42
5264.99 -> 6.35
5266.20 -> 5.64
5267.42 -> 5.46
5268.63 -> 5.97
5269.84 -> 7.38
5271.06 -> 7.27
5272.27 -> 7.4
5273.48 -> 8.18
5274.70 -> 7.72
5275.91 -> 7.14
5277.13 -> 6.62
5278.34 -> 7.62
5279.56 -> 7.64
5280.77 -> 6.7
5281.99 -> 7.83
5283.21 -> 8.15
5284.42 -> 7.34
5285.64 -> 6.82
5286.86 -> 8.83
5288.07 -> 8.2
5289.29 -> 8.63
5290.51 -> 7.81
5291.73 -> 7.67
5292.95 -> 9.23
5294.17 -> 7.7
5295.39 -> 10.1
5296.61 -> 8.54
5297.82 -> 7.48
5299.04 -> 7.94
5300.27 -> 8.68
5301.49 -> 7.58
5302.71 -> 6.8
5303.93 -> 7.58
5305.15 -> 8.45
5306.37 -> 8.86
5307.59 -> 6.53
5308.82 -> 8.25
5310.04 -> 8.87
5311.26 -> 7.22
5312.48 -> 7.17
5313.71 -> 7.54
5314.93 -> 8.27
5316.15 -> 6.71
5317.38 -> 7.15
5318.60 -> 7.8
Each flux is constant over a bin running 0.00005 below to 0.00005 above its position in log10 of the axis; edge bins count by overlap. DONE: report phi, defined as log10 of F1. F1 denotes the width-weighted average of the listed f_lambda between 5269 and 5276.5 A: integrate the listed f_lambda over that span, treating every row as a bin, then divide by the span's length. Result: 0.873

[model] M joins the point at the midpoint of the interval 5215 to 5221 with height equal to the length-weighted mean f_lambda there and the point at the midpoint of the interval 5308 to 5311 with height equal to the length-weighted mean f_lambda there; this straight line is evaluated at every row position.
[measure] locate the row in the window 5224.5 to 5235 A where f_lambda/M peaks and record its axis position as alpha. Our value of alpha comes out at 5234.77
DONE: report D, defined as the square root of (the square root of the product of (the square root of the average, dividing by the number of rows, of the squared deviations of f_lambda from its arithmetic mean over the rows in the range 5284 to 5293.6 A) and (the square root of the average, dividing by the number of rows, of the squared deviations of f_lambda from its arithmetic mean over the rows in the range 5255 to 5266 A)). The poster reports 0.87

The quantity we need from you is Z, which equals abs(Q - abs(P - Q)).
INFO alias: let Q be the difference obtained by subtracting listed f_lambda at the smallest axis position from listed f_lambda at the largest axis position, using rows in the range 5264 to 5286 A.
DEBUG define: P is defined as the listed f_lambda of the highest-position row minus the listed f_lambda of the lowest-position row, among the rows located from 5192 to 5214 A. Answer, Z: 0.43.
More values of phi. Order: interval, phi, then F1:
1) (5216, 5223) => 0.932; 8.6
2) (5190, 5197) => 0.886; 7.7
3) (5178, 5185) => 0.813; 6.5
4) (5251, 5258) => 0.872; 7.4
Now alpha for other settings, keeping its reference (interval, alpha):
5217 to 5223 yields 5219.12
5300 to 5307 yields 5306.37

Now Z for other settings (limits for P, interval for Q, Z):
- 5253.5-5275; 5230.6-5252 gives 0.10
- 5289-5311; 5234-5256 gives 0.24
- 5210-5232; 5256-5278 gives 1.10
